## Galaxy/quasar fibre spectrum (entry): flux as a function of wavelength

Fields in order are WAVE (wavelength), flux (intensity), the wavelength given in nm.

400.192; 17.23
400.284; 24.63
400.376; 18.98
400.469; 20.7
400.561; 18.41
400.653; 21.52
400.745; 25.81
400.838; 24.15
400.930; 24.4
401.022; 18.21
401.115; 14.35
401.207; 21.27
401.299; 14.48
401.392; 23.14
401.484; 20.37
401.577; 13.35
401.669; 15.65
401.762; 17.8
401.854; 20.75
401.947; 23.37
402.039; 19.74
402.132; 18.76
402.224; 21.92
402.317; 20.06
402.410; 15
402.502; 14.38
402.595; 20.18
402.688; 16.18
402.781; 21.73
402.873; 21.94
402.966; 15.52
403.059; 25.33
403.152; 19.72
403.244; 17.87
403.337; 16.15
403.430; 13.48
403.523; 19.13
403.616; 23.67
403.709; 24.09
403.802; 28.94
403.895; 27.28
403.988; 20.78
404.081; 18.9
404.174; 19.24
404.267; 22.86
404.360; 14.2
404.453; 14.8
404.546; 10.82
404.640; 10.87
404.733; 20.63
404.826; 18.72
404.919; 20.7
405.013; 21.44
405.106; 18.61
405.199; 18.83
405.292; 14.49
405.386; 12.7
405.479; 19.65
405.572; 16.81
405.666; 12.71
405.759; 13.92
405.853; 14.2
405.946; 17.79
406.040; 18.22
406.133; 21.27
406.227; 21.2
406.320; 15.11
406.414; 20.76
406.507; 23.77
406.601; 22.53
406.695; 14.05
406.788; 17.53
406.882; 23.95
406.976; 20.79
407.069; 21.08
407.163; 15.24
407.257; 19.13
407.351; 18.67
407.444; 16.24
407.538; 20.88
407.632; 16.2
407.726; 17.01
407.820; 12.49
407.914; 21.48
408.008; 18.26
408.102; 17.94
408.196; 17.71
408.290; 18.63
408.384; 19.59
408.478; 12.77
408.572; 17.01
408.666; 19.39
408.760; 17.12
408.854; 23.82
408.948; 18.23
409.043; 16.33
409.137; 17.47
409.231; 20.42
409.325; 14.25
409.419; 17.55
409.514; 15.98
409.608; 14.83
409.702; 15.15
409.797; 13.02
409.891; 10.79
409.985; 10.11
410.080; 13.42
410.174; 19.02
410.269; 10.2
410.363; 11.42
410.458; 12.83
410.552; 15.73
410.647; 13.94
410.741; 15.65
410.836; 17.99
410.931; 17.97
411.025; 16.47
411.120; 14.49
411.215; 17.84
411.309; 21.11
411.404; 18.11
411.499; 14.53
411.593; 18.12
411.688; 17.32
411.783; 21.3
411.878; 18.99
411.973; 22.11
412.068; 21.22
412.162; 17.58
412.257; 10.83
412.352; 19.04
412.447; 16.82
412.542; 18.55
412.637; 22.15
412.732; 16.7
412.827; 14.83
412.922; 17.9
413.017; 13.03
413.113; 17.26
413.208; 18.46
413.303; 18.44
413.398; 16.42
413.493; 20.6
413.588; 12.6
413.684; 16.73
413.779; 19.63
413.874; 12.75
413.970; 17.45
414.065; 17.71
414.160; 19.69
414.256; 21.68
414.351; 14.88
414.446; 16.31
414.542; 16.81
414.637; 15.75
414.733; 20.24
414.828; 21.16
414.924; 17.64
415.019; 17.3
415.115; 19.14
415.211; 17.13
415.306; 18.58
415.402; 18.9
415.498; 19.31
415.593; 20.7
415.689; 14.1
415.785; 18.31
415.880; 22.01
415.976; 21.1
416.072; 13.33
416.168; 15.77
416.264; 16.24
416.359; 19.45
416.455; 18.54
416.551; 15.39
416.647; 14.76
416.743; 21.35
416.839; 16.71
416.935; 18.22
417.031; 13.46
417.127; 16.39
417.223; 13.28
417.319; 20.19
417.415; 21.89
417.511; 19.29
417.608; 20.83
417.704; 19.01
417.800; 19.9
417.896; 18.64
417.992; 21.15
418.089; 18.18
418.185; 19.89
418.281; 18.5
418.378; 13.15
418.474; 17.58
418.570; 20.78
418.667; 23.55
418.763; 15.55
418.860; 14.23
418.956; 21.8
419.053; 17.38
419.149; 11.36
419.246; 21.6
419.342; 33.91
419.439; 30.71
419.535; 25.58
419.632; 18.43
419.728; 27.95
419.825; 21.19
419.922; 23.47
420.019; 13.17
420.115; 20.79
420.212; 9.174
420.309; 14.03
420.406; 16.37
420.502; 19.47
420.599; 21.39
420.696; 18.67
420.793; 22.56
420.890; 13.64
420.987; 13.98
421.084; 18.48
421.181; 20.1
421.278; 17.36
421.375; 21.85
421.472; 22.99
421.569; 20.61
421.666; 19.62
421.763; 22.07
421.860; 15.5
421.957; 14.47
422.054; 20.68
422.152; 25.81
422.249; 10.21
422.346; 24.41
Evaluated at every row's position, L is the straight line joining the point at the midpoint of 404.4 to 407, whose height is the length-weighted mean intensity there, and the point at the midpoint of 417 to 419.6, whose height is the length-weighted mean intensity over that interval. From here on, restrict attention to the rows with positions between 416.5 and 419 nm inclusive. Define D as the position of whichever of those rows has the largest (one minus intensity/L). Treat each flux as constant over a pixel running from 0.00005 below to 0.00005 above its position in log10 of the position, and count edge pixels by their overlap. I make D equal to 418.378 nm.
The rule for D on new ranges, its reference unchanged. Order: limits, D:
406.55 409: 407.820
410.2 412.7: 410.269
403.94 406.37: 404.546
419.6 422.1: 420.212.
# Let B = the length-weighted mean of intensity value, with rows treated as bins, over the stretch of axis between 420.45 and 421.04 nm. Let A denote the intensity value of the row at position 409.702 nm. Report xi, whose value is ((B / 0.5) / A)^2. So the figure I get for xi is 6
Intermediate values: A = 15.15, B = 18.3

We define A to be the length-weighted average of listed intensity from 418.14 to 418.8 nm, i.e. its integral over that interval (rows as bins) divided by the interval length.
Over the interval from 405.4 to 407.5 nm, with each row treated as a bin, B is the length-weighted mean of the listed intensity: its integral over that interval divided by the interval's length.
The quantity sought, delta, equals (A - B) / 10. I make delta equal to 0.02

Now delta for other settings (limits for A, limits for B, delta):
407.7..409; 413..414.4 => 0.07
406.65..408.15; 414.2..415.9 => -0.01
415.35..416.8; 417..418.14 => -0.07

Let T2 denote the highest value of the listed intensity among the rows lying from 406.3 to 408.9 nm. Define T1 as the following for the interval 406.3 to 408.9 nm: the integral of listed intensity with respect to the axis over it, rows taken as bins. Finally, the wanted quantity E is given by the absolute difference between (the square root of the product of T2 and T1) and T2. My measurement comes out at 10.1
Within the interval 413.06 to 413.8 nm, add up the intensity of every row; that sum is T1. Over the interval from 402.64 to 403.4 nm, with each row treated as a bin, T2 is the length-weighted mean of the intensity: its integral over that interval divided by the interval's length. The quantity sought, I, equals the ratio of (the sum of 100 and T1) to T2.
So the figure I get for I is 12.5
